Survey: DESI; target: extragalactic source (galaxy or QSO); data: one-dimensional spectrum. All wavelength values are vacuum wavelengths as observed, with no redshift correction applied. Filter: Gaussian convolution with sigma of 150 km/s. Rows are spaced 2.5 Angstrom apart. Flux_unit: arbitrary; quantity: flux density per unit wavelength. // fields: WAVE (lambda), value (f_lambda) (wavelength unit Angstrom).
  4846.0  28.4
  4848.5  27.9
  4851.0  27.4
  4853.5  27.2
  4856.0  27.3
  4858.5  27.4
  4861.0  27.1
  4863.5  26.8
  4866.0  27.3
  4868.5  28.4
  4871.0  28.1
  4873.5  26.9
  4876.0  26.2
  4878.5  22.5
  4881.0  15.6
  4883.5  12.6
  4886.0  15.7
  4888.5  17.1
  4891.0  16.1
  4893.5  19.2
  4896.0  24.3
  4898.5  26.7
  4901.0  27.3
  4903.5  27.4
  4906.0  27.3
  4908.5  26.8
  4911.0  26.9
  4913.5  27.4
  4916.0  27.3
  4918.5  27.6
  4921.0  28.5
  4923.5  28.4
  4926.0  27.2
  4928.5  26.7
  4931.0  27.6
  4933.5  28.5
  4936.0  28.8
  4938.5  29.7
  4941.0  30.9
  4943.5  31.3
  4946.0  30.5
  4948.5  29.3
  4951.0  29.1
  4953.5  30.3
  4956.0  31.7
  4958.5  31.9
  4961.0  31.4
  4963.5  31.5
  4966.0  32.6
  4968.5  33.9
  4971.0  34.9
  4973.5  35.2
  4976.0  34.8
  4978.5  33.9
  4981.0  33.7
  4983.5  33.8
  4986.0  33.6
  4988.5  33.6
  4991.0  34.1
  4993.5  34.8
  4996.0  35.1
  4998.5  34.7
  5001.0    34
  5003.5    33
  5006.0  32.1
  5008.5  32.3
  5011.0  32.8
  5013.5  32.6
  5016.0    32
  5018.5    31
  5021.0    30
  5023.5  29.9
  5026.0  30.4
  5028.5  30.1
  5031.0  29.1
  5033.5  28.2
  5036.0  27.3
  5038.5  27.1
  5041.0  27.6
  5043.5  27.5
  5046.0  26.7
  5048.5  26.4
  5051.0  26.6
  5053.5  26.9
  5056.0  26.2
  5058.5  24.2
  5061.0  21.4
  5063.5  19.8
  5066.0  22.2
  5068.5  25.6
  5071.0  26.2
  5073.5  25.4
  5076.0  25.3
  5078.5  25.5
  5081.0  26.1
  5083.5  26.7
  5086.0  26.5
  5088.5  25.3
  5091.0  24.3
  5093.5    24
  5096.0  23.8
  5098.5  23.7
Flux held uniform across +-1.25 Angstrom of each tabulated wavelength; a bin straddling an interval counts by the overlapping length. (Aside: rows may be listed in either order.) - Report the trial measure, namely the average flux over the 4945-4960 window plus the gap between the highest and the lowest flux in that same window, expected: 33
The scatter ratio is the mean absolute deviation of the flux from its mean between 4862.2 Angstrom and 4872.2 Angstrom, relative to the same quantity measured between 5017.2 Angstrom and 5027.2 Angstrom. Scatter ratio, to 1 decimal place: 1.6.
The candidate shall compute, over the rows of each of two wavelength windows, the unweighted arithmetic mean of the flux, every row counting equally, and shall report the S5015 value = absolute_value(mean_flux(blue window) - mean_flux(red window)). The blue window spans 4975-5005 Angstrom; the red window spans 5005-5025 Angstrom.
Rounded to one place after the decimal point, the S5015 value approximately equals 2.5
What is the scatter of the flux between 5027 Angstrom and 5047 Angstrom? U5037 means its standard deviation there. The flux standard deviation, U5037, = 1.1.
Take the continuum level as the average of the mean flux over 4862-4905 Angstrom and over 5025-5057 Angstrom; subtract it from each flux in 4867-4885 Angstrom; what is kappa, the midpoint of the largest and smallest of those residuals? -4.8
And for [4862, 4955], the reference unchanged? -3.3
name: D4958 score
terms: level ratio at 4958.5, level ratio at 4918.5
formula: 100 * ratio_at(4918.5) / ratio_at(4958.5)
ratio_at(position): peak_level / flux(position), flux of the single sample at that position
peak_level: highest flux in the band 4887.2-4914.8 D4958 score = 116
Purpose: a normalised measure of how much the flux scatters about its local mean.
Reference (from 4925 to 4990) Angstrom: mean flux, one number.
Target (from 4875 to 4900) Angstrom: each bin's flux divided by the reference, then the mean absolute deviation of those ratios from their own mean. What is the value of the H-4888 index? 0.136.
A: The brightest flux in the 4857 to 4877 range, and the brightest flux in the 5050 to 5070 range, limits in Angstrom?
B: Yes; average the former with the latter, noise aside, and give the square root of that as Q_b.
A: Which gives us 5.26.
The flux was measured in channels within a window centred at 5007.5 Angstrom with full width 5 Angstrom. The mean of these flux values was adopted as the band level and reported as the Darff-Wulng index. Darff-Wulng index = 32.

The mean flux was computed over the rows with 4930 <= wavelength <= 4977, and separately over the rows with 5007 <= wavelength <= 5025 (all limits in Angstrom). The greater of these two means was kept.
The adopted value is 31.51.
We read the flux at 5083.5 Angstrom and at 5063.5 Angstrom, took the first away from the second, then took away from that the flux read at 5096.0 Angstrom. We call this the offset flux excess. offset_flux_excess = -30.7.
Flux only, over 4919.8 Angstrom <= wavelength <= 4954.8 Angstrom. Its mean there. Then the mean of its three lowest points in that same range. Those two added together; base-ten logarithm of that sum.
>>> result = 1.75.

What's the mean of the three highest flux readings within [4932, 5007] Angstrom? 35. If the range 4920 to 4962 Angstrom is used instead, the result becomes 32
